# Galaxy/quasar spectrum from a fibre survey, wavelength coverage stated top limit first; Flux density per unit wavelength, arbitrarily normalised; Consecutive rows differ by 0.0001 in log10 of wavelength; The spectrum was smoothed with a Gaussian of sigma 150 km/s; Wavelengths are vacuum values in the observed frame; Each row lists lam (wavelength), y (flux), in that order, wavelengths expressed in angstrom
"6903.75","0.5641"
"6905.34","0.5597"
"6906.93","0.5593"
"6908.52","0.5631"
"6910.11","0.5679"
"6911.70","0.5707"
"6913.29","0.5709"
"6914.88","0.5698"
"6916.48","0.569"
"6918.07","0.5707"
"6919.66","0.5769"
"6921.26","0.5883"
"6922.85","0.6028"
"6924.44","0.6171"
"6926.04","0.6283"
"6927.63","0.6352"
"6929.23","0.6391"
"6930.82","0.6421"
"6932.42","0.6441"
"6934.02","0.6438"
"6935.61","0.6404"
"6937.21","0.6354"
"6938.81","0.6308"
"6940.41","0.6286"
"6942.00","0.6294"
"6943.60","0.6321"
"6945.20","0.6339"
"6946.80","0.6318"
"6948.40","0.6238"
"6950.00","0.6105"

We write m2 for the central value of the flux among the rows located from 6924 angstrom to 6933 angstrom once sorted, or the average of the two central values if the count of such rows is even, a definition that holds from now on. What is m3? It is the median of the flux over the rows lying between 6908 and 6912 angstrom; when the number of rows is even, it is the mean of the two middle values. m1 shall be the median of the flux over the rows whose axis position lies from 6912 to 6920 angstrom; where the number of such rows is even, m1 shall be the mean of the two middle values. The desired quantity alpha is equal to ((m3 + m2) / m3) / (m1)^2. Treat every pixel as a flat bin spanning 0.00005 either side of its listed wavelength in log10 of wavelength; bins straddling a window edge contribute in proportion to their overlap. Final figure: 6.52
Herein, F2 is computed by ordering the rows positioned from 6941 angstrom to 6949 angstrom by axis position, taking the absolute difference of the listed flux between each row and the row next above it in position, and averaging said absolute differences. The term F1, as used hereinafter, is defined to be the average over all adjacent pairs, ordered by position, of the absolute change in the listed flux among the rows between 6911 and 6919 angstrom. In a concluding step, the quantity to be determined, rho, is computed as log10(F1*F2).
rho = -5.5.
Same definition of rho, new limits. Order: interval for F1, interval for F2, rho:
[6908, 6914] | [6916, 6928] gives -4.6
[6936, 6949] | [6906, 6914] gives -5.0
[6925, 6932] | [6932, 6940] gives -4.8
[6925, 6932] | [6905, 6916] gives -5.0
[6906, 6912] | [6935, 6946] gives -5.0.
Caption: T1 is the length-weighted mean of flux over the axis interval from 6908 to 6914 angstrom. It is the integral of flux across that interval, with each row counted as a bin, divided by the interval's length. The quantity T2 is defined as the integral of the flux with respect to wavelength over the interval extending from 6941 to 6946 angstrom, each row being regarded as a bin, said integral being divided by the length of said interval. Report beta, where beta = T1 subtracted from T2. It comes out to 0.06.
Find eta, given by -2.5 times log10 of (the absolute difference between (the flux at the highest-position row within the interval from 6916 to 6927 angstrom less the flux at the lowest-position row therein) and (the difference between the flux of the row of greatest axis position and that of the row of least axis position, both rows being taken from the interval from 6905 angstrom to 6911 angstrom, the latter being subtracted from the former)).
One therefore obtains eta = 3.2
